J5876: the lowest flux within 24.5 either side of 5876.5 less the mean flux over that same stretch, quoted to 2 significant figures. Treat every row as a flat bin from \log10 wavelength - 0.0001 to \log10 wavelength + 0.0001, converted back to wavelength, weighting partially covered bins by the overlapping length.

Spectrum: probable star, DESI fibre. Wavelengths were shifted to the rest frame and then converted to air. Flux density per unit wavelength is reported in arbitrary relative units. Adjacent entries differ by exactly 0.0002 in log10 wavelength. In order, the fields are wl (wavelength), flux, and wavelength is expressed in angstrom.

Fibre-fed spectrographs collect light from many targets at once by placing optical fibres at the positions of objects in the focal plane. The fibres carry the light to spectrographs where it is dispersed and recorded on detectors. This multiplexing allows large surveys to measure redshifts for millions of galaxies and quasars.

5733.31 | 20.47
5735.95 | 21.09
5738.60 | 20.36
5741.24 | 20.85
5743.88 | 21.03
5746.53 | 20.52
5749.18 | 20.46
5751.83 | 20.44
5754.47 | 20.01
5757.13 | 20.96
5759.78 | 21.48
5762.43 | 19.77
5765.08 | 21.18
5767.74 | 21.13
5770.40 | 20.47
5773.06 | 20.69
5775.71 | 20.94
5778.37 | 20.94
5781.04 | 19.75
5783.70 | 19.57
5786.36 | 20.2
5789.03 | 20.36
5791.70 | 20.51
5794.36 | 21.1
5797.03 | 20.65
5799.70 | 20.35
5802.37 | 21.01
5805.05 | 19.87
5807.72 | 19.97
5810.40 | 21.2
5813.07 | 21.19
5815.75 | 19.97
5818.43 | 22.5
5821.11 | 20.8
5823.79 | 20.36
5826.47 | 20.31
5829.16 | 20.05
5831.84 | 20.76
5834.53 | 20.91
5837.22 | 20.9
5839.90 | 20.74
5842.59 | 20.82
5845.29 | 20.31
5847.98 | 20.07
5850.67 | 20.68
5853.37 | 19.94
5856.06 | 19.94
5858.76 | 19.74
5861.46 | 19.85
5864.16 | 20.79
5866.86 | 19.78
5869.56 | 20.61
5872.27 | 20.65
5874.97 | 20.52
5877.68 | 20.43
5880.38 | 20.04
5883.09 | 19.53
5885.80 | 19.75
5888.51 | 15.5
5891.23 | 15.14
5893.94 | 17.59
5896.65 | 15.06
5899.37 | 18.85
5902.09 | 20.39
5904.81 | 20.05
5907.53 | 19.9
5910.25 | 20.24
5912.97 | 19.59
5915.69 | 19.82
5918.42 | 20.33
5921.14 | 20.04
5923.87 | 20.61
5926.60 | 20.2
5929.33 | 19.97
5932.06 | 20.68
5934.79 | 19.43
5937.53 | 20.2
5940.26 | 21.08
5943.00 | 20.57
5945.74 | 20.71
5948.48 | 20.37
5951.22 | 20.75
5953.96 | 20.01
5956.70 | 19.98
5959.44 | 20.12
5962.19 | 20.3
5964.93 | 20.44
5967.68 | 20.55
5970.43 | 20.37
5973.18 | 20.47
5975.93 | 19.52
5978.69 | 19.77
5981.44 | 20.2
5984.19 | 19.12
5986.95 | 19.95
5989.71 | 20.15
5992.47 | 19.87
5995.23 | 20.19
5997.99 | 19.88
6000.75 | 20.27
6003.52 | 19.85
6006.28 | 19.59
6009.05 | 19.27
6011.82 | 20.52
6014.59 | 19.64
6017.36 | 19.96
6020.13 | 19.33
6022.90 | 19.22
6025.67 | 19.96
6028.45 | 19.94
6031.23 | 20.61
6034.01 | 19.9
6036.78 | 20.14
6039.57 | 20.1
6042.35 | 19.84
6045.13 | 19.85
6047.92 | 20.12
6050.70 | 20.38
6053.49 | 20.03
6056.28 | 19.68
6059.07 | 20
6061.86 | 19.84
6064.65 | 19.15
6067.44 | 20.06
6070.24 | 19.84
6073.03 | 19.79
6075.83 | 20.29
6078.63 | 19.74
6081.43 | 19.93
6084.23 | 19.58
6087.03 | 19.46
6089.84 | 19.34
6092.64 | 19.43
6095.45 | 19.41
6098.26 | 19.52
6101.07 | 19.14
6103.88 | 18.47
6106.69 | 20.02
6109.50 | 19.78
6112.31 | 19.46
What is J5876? -4.0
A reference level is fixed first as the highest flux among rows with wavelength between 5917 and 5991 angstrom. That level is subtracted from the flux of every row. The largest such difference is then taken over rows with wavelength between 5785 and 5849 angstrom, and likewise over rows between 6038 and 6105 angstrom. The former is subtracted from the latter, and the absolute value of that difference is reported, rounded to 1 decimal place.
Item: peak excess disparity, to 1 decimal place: 2.1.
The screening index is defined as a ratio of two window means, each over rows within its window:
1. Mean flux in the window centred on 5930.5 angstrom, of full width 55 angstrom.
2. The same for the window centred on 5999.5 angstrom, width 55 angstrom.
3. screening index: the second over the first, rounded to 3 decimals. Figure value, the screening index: 0.981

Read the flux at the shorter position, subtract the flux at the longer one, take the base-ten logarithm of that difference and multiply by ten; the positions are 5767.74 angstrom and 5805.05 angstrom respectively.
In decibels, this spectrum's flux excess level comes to 1.0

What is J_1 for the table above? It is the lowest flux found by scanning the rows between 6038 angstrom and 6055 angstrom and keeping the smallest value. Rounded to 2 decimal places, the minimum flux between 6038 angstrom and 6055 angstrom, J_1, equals 19.84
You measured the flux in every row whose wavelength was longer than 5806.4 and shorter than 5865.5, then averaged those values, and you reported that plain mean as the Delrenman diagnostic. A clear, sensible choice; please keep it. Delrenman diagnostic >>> 20.5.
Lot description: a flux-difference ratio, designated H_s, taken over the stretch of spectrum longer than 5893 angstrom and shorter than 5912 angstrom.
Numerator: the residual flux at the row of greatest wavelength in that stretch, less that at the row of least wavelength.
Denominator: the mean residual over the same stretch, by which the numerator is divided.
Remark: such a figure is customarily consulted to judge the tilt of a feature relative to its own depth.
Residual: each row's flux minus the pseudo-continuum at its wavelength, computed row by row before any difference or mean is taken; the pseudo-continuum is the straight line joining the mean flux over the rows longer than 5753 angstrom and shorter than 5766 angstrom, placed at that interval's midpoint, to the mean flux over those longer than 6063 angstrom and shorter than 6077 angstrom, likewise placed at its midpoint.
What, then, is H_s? -2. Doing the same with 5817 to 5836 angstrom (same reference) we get -5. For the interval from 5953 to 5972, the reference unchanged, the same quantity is 3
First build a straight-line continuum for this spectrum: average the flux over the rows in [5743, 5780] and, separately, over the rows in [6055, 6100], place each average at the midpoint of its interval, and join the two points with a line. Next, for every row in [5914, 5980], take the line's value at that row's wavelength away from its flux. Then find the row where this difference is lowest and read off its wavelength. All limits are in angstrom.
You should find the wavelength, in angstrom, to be 5934.79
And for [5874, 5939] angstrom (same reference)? 5896.65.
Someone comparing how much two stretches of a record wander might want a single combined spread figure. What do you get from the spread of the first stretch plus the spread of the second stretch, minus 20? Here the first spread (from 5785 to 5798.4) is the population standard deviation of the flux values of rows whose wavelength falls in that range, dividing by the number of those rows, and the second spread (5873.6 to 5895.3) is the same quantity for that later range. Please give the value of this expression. -17.63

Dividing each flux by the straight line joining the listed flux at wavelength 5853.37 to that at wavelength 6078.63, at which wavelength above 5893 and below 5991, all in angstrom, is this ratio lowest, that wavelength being 5896.65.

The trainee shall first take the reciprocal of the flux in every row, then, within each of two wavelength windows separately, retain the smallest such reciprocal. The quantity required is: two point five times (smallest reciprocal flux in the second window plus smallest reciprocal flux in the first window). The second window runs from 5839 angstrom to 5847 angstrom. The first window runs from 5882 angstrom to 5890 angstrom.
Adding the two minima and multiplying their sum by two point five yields 0.247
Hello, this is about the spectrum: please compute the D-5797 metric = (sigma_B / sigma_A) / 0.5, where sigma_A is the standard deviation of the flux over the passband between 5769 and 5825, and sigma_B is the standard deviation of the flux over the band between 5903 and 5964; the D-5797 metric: 1.22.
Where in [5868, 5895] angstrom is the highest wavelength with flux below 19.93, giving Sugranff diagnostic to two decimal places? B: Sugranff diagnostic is 5893.94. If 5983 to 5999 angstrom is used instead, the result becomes 5997.99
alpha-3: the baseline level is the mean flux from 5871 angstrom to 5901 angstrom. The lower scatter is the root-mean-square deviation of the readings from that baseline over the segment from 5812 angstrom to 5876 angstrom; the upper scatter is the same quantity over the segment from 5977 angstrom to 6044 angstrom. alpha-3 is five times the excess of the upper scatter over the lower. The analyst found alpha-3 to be -3.3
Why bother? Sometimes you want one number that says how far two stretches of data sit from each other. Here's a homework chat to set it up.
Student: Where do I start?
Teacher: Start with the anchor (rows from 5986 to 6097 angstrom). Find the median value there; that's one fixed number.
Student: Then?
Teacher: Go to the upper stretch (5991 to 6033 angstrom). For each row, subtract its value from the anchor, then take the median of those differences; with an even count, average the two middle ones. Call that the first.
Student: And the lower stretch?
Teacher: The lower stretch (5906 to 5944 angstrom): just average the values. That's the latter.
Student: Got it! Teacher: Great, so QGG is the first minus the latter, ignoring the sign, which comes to 20.2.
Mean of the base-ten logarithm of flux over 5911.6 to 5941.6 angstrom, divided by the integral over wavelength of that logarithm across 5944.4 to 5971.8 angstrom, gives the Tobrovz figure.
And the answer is 0.036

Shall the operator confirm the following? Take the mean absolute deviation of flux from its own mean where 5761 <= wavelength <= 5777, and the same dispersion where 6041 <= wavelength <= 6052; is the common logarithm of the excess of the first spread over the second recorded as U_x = -0.73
